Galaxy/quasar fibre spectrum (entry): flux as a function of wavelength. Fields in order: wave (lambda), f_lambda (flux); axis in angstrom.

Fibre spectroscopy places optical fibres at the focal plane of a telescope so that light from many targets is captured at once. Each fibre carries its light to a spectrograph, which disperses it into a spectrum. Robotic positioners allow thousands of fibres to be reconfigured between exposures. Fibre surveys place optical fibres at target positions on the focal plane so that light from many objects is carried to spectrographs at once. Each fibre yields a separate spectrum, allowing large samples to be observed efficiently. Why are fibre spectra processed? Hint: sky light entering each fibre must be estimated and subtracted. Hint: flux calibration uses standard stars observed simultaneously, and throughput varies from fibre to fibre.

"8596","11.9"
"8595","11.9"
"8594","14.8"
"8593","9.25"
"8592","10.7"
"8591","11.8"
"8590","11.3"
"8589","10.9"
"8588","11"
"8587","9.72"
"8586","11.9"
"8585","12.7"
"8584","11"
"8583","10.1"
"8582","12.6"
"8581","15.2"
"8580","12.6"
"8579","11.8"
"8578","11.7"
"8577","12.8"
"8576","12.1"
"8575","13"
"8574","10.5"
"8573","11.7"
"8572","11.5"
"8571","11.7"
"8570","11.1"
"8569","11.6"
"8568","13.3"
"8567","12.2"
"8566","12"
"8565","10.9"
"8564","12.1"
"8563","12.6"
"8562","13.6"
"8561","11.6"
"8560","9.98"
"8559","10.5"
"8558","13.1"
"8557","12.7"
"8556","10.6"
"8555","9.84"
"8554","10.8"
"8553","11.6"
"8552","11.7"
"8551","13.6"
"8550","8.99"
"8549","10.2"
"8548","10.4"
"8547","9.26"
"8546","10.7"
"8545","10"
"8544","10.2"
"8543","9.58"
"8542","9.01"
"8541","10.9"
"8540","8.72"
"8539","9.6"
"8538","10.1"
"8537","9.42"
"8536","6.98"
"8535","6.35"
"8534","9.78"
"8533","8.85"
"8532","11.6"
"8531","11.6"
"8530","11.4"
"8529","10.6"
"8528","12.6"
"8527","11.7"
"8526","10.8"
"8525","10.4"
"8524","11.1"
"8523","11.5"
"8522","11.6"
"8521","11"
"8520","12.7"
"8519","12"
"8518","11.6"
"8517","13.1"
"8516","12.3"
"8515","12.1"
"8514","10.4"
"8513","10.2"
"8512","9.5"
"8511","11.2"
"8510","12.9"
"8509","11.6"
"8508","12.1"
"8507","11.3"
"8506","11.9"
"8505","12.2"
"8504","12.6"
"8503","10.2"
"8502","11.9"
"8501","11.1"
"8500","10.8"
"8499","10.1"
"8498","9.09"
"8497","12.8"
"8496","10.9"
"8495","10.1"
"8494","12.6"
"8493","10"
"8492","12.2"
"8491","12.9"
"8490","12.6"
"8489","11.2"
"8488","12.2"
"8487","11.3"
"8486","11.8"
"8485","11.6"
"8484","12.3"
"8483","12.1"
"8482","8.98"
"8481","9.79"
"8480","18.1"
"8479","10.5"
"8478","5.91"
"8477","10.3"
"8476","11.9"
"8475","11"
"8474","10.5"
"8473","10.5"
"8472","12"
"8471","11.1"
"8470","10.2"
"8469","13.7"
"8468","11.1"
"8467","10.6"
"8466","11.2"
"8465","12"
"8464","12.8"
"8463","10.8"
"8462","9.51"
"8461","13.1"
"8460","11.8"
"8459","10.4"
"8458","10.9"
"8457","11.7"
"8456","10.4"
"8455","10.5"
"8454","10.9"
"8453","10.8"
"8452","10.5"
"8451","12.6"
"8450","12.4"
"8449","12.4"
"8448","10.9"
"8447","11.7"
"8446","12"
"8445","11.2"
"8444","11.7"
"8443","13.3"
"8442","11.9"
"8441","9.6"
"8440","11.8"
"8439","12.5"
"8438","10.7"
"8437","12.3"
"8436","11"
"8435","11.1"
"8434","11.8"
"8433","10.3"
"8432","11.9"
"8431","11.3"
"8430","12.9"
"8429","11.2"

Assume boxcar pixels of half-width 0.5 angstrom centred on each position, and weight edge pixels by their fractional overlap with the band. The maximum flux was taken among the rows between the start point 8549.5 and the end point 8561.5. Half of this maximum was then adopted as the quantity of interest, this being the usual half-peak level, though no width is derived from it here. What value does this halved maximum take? 6.8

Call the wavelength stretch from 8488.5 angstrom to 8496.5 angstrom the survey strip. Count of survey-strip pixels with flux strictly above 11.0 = 5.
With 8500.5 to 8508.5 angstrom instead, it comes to 7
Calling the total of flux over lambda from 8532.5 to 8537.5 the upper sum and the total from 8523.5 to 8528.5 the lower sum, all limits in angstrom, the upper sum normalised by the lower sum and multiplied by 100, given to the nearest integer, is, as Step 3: 73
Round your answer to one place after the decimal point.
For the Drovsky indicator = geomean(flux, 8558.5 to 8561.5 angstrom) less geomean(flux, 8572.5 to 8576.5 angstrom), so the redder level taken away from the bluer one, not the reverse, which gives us -1.1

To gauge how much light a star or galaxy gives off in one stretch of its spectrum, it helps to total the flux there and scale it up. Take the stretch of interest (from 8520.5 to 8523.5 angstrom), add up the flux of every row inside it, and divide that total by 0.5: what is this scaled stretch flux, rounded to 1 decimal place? 68.2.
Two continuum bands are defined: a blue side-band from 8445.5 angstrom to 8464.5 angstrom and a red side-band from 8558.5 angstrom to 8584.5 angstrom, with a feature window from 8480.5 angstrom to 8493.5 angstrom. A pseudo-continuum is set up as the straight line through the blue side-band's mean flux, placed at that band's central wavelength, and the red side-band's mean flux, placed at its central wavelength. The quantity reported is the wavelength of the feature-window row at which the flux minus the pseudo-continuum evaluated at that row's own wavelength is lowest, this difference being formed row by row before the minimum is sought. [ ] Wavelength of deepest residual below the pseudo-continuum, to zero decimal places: 8482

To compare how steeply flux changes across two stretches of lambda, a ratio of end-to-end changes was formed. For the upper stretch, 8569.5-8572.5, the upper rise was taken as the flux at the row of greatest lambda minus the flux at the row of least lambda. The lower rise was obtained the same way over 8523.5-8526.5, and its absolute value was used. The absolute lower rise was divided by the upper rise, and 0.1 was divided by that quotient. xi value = 0.1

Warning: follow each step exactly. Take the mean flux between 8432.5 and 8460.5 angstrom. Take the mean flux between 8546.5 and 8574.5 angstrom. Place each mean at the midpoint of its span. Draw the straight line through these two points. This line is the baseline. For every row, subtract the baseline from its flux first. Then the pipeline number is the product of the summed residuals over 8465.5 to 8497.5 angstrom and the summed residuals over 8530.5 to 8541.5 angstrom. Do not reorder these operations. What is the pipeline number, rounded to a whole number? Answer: 20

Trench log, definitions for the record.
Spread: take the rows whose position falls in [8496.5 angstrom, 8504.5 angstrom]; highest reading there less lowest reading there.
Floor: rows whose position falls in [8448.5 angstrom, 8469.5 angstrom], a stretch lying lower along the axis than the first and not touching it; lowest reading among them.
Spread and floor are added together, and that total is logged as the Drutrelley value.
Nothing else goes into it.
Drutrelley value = 13.2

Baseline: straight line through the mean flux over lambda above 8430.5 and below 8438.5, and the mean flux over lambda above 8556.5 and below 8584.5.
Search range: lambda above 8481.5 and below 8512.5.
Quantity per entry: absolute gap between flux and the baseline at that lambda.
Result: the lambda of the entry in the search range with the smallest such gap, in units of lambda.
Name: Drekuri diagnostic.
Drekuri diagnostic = 8485 angstrom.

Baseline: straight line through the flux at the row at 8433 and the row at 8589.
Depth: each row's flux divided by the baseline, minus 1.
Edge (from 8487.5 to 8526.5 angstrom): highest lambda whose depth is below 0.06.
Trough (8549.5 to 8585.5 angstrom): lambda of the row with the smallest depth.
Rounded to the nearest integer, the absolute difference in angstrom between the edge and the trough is 24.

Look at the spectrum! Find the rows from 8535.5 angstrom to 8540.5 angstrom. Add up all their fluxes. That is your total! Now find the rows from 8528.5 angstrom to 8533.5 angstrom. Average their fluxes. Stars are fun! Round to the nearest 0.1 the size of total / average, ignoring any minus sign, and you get 4.1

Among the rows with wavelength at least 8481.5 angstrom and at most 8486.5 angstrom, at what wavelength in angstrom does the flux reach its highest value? 8484 angstrom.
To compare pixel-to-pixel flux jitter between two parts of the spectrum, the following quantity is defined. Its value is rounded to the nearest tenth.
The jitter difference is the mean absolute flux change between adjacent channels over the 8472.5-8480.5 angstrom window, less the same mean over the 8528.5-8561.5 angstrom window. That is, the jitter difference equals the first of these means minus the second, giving 1.6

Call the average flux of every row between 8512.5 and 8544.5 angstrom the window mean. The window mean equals 10.6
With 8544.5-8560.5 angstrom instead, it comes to 10.9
